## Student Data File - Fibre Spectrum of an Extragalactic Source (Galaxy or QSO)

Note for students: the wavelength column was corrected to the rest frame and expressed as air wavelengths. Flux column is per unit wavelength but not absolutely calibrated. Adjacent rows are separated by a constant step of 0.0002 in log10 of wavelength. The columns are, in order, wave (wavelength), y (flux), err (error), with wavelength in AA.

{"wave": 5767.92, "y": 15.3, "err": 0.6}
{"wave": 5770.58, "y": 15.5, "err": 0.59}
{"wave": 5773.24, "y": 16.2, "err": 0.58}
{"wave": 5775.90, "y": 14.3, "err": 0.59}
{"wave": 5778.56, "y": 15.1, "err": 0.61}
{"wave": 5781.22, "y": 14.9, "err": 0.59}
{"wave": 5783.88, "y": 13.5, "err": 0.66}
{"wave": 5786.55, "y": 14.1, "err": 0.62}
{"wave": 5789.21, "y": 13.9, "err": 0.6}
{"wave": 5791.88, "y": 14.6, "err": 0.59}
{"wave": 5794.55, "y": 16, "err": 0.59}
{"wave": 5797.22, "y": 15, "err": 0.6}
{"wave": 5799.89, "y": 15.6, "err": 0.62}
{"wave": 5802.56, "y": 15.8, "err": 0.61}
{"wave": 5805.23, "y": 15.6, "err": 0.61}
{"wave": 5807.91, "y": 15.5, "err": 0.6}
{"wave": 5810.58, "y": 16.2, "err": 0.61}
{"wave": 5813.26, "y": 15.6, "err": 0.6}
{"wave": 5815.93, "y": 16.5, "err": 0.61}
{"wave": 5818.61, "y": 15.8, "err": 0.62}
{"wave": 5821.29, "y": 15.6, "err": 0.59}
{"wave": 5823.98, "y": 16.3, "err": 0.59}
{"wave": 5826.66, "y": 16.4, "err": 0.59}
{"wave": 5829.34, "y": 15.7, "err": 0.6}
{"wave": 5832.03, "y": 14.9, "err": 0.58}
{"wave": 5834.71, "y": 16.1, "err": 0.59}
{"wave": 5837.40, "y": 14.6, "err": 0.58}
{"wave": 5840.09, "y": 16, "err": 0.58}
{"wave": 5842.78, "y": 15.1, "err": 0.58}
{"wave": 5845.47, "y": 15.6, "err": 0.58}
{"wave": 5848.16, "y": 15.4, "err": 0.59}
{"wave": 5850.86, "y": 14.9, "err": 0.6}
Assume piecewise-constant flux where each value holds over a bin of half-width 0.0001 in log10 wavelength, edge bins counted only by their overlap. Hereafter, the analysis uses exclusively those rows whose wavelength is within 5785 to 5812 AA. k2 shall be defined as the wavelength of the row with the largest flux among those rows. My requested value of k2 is 5810.58 AA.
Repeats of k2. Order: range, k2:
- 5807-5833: 5815.93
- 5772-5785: 5773.24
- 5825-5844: 5826.66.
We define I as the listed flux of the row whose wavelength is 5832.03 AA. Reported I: 14.9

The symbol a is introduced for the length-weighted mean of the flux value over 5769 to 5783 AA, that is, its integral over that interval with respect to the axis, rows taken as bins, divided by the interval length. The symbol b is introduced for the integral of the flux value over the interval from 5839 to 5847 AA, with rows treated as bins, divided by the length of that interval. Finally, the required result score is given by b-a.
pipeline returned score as 0.4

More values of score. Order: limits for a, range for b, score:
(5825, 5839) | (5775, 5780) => -0.8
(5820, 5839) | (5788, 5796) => -0.8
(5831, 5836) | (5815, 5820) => 0.6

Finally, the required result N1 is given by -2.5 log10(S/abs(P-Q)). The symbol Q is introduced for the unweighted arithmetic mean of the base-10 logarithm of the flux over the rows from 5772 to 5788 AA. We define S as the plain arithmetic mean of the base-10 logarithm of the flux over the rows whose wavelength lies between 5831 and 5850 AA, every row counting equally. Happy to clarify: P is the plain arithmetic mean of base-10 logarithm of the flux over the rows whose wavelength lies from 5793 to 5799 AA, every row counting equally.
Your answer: -4.2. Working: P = 1.19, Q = 1.17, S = 1.19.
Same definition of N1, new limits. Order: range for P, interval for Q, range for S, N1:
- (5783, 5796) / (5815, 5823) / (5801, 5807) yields -3.6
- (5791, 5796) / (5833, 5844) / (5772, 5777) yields -6.1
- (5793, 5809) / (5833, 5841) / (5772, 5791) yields -7.9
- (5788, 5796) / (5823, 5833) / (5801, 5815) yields -4.1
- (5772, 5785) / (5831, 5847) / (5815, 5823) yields -4.6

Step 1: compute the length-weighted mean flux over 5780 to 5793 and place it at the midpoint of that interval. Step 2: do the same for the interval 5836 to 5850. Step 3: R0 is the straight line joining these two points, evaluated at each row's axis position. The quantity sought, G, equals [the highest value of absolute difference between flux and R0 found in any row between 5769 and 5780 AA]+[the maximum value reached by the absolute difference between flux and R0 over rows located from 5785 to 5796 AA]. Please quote 3.9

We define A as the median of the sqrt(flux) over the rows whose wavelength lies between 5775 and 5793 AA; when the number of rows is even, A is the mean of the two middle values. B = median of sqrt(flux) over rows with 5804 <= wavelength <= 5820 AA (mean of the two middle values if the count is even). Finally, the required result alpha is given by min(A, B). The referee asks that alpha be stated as 3.78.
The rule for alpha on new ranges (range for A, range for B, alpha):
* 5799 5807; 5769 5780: 3.91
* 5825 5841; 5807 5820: 3.97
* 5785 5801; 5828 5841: 3.85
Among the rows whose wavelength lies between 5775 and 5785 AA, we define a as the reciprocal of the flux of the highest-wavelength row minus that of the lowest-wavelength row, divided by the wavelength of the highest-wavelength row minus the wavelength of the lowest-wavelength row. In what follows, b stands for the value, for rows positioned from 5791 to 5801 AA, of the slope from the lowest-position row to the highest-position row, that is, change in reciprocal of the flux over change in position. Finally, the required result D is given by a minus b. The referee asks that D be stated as 0.0011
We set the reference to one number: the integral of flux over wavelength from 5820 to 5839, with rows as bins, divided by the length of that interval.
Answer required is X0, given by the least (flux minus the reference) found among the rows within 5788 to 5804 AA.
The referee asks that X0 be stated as -1.8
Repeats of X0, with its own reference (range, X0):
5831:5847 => -1.1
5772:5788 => -2.2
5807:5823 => -0.2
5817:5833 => -0.8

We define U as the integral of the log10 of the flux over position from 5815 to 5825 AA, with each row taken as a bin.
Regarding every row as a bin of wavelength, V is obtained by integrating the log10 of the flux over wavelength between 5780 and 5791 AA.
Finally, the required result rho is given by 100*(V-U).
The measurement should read 61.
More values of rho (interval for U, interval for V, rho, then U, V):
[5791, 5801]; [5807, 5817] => 19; 11.8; 12.0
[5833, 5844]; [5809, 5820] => 18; 13.1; 13.3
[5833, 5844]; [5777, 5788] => -33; 13.1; 12.7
